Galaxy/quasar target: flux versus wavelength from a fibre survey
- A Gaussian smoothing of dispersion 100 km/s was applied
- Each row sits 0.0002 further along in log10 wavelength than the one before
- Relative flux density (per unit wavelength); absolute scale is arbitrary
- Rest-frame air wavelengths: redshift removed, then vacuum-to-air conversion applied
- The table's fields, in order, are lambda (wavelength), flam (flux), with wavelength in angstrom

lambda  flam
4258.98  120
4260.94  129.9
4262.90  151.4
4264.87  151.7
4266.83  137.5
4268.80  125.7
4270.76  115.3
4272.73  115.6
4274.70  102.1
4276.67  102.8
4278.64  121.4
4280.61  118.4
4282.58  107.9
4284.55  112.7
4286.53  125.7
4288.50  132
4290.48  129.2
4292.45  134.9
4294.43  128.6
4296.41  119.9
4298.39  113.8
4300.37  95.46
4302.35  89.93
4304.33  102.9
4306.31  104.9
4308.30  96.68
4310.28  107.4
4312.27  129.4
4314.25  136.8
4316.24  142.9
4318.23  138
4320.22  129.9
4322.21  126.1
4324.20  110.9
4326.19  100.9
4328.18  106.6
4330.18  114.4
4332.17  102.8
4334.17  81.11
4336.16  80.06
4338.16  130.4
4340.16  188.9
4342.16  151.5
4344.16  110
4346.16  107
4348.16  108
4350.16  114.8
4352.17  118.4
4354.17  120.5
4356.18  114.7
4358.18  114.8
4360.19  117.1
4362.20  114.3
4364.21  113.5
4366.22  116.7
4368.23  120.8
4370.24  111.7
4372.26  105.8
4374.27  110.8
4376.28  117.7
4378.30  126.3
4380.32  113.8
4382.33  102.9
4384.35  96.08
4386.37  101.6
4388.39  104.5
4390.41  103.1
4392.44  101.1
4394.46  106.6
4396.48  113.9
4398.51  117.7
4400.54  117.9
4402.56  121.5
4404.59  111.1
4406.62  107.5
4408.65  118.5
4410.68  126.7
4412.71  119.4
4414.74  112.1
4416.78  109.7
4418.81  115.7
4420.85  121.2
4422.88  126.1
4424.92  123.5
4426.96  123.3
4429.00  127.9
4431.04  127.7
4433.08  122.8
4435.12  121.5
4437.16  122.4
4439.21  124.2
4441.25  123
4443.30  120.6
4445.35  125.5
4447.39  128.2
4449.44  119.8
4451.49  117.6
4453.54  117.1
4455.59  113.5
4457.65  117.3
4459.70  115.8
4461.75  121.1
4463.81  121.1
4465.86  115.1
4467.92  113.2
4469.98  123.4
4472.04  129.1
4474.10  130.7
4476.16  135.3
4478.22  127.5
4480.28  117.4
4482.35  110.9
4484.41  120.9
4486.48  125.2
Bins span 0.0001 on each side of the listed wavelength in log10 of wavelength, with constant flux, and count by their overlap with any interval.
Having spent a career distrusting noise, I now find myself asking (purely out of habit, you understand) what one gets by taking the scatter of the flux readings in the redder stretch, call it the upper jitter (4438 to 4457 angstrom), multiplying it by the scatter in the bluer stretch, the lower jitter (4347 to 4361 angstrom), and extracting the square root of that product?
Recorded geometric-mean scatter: 4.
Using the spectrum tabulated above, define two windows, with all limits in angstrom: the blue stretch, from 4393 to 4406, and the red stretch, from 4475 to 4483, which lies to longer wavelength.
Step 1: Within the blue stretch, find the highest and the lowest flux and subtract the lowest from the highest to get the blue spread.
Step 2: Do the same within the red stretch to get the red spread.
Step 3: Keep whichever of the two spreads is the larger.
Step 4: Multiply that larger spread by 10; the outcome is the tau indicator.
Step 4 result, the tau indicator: 244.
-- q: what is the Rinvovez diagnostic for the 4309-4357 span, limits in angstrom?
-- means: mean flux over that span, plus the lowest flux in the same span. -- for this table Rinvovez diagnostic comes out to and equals 200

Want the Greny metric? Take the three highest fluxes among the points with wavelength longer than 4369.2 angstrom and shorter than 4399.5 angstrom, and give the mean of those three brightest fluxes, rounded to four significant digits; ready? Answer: 120.6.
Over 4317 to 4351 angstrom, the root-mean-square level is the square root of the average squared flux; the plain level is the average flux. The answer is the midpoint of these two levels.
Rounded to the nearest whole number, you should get 119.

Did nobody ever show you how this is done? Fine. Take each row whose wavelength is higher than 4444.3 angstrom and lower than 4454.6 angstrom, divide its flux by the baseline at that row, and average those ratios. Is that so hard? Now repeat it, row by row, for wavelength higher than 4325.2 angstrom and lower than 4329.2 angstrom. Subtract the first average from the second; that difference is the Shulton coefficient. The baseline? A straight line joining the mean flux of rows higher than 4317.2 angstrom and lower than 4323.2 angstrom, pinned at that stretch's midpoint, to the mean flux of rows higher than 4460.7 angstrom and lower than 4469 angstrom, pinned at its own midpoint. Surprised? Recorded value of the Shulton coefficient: -0.23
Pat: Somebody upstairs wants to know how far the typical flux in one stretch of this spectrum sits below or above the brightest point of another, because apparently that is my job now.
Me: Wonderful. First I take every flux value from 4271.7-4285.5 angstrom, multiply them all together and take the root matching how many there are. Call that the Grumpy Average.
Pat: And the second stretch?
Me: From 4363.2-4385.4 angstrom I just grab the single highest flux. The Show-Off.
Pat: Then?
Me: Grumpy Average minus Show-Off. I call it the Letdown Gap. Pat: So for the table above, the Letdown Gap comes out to -15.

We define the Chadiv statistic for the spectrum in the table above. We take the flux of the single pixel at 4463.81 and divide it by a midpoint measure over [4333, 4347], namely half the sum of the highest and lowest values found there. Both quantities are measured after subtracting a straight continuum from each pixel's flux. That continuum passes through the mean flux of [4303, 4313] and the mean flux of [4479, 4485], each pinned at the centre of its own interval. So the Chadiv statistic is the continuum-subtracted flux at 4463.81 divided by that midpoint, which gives 0.2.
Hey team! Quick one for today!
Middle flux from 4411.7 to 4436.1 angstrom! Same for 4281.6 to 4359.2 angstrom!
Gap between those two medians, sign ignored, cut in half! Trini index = 4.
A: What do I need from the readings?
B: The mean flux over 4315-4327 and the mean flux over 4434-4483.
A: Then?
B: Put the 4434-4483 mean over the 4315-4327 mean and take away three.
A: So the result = -2.03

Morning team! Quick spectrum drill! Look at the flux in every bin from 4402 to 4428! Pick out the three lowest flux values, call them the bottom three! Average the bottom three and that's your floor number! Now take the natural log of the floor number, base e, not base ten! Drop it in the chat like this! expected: 4.70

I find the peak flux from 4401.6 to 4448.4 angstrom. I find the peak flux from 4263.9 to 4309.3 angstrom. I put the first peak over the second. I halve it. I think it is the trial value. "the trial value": 0.42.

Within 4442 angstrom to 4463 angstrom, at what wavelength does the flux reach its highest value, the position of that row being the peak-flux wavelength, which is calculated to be 4447.39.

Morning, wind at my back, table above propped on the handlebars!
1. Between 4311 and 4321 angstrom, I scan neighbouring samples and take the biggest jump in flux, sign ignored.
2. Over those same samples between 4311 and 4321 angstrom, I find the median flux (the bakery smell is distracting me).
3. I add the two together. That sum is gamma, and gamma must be 145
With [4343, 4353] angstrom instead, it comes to 117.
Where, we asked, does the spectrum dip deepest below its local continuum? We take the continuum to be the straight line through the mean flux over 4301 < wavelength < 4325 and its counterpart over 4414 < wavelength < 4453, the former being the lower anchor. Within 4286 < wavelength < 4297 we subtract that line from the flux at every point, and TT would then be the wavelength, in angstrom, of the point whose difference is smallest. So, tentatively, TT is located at 4296.41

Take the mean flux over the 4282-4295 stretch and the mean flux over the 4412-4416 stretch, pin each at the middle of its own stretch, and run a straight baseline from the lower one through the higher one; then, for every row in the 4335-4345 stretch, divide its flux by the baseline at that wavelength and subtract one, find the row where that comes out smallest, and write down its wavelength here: 4336.16 angstrom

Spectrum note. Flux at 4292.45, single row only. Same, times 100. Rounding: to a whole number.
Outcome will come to 13490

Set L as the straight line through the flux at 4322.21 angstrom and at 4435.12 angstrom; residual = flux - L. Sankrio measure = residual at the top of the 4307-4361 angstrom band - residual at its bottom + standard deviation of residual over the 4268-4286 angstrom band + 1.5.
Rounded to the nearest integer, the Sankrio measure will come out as 32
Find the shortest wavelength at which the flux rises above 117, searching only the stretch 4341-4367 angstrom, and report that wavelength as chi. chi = 4342.16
